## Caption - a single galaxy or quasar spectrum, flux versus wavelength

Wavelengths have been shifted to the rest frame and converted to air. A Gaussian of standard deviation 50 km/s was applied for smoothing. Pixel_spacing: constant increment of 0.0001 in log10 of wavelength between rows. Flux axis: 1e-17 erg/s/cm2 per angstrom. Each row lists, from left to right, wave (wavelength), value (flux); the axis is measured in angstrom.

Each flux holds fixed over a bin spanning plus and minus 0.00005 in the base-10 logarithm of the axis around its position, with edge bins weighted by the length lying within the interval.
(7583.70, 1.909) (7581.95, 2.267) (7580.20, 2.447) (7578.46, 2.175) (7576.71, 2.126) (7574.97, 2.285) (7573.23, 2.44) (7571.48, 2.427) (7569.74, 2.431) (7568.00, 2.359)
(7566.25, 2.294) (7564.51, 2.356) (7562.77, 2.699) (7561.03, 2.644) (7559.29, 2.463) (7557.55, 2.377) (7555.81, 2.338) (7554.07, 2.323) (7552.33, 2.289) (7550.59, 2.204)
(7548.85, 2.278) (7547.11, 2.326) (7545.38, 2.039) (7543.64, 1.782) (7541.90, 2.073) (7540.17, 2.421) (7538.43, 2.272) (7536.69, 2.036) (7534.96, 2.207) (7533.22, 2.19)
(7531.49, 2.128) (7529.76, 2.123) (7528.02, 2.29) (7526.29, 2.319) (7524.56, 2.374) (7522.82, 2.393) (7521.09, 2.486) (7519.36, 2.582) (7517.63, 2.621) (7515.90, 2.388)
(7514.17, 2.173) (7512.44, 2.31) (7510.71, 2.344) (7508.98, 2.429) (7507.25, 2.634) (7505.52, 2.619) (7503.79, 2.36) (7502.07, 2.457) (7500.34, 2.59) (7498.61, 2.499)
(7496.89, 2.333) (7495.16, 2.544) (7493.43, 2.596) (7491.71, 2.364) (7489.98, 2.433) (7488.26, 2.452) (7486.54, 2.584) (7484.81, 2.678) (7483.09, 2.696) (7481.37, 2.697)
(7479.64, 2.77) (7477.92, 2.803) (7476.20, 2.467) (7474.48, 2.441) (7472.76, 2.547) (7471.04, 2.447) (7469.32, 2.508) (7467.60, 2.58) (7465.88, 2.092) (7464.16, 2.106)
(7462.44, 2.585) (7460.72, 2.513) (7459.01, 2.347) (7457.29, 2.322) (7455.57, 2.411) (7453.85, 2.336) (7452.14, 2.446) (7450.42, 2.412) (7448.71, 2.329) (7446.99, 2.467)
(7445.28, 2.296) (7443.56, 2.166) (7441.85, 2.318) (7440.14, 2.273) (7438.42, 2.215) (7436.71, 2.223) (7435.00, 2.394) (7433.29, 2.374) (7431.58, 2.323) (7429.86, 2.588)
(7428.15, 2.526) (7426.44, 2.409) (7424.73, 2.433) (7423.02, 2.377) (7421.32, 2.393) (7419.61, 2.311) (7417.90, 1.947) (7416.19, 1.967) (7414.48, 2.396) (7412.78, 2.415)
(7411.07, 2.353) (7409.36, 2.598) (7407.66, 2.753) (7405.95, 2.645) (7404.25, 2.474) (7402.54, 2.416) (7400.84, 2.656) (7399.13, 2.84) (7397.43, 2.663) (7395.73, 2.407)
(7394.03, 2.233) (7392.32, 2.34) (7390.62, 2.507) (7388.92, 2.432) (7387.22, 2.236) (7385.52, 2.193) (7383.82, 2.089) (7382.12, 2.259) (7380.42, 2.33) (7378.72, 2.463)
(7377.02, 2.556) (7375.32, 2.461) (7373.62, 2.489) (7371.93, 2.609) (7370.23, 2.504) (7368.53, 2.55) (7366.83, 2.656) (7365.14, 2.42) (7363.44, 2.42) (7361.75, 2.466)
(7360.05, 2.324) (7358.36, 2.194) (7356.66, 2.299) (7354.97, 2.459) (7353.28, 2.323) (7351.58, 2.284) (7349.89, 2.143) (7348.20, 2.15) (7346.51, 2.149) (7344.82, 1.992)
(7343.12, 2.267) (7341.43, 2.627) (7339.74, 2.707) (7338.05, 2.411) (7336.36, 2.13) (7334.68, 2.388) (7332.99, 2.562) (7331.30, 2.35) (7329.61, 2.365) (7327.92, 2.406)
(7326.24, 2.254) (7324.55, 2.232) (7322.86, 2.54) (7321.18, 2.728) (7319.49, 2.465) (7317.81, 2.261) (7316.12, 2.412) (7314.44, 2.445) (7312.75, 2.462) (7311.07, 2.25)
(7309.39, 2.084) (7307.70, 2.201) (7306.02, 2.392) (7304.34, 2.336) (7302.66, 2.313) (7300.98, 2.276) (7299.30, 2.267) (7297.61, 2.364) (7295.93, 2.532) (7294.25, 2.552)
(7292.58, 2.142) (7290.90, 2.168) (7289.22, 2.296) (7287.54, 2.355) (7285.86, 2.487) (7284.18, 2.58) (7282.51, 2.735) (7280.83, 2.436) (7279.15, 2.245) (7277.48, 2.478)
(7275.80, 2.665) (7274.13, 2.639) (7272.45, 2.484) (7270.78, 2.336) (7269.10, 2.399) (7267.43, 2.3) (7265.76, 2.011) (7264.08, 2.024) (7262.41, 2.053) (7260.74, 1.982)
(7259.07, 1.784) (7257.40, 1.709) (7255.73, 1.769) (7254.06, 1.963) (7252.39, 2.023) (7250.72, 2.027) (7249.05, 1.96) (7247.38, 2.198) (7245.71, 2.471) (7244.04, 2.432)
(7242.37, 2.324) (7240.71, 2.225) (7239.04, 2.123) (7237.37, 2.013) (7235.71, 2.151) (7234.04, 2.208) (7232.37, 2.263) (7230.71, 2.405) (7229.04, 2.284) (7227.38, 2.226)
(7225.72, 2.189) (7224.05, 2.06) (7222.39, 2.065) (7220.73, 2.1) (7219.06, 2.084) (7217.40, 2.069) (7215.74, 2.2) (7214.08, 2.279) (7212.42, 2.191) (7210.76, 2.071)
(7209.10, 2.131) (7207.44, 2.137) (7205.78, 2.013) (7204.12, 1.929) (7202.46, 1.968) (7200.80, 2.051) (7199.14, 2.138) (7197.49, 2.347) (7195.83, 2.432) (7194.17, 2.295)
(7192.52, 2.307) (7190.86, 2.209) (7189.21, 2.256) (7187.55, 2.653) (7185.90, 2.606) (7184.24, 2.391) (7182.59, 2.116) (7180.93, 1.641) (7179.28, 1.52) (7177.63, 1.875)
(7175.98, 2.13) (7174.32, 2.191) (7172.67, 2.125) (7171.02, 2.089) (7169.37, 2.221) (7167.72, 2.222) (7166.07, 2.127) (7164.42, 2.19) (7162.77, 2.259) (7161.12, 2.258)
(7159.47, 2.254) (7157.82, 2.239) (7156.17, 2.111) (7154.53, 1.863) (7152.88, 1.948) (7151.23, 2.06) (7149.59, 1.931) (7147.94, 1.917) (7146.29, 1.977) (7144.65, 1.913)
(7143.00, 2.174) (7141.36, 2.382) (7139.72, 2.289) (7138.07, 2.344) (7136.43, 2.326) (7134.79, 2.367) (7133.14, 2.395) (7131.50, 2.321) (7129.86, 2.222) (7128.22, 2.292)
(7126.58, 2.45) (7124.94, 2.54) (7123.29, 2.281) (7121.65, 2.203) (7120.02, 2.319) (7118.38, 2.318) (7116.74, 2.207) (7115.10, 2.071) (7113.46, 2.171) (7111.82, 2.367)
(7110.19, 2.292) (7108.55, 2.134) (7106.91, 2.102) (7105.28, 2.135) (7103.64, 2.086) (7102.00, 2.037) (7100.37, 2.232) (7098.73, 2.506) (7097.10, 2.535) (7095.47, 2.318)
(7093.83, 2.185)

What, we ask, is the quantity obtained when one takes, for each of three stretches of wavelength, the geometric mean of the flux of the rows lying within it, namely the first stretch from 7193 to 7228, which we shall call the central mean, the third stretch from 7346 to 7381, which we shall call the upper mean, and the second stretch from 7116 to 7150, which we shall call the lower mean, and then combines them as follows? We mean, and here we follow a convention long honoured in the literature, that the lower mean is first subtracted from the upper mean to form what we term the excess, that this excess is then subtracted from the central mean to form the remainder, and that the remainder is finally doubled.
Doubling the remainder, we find 4.0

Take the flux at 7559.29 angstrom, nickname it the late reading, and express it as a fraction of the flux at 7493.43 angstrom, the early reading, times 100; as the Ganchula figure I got 95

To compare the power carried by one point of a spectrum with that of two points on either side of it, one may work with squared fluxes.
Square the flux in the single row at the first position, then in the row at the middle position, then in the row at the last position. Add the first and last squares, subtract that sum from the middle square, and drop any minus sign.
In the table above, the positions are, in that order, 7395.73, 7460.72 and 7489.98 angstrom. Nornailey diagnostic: 5.4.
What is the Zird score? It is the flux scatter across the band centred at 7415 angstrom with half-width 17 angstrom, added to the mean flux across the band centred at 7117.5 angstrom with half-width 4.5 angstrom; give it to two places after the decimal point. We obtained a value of 2.43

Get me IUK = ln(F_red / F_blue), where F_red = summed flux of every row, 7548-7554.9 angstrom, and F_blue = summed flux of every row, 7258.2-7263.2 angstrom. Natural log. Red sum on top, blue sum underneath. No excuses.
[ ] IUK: 0.45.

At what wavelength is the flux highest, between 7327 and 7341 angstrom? 7339.74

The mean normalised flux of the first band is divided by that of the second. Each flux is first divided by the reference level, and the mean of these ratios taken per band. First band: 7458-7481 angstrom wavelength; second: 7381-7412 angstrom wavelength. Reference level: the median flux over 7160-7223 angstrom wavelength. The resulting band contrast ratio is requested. 1.01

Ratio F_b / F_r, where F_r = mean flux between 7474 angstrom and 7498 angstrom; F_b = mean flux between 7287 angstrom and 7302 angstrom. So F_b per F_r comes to 0.91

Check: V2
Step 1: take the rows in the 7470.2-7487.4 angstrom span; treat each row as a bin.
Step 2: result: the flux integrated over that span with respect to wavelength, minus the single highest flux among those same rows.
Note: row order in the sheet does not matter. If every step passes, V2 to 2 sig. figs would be 42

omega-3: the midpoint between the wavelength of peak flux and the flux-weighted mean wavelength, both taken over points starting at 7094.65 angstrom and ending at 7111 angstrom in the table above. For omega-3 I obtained 7099.9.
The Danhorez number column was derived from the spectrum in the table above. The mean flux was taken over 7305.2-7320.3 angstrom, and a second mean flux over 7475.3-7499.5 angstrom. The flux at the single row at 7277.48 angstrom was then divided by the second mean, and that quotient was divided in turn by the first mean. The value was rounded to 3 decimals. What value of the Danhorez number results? 0.415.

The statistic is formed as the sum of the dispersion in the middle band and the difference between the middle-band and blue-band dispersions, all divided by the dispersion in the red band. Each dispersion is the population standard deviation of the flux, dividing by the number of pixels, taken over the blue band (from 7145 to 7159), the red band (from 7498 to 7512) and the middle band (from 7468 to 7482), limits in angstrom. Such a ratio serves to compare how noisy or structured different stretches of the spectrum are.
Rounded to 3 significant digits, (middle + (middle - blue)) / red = 1.54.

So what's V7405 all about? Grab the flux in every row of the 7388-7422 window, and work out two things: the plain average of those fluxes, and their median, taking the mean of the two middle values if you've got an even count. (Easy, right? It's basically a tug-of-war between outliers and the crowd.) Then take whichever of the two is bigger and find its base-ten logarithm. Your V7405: 0.387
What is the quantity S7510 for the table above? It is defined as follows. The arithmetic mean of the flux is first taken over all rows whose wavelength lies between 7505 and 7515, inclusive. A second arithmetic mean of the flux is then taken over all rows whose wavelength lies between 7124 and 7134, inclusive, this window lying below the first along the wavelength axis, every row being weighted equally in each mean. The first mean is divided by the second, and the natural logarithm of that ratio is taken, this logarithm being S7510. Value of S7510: 0.02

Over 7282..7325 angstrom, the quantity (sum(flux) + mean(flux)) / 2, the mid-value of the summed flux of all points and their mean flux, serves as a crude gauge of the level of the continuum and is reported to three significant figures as 32.1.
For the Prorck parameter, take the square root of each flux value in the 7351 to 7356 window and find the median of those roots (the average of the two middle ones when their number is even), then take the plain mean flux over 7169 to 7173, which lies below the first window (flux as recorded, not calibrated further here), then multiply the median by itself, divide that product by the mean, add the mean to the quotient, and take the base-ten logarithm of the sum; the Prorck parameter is 0.509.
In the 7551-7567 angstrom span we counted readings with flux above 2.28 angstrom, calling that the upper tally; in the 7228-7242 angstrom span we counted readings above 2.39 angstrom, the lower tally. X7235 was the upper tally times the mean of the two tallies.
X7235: 45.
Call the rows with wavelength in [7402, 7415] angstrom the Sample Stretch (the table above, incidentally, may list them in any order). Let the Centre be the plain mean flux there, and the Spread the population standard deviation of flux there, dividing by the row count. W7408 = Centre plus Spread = 2.64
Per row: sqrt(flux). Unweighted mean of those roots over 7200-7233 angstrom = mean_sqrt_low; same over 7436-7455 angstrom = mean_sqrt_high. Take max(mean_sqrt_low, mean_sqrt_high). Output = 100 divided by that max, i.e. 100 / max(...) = 65.7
